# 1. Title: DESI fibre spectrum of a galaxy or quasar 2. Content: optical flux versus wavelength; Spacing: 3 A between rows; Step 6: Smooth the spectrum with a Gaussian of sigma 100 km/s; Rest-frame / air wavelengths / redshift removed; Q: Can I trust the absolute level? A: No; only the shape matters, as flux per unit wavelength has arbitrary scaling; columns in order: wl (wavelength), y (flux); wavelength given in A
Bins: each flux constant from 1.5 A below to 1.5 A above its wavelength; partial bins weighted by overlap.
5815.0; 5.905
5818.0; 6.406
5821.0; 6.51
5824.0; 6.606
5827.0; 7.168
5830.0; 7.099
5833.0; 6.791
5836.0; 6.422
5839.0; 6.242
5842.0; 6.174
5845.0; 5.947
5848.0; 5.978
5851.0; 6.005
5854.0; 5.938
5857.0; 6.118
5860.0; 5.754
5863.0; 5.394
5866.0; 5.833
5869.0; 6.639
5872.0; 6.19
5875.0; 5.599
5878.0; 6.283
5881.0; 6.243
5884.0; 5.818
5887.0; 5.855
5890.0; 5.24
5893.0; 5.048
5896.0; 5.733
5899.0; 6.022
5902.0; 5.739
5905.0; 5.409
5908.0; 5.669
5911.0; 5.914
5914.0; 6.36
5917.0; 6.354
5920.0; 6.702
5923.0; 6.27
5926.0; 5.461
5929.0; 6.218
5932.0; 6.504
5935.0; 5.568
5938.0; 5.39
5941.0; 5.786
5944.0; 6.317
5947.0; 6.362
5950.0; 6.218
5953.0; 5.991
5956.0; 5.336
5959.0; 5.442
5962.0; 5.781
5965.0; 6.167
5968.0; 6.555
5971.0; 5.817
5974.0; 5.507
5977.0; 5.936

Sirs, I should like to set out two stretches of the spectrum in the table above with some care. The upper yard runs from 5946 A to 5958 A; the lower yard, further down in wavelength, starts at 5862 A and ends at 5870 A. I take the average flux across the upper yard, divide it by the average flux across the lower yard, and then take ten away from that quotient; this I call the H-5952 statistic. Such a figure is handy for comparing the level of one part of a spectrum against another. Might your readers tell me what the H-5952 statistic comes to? -9.00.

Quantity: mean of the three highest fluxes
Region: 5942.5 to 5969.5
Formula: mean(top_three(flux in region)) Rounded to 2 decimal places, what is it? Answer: 6.41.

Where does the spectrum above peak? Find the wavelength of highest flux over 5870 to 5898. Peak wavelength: 5878.0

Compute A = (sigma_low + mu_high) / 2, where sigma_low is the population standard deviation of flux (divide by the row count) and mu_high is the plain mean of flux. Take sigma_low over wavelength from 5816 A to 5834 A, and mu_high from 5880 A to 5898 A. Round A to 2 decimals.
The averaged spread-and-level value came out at 2.97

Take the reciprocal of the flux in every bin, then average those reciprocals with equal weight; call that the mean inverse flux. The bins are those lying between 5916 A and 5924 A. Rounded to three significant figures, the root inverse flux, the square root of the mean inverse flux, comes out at 0.394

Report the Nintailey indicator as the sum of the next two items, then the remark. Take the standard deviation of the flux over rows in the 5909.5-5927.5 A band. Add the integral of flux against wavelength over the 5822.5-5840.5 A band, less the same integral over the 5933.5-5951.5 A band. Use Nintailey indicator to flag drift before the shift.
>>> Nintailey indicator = 14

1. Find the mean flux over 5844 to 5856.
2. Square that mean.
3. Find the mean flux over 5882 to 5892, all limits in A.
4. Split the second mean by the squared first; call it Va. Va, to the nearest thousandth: 0.158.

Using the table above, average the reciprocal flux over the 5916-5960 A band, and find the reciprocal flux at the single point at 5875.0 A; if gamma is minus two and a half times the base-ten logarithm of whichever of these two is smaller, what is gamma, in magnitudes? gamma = 1.94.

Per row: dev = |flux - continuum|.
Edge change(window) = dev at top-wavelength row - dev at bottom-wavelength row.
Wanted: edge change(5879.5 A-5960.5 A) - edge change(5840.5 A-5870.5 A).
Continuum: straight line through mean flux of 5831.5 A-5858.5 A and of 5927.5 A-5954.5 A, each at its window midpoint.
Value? -0.03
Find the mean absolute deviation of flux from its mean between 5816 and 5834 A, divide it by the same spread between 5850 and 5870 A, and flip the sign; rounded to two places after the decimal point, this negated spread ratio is -1.00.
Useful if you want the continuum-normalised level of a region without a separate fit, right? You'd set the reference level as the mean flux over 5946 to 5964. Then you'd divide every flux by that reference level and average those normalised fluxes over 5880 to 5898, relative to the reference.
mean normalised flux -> 0.97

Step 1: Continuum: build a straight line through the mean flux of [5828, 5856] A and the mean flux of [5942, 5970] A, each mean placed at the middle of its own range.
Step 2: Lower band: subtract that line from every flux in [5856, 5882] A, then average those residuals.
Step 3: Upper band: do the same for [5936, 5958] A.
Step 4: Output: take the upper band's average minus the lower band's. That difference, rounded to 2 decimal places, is 0.09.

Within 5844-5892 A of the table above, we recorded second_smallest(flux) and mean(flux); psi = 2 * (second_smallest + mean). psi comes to 22.6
